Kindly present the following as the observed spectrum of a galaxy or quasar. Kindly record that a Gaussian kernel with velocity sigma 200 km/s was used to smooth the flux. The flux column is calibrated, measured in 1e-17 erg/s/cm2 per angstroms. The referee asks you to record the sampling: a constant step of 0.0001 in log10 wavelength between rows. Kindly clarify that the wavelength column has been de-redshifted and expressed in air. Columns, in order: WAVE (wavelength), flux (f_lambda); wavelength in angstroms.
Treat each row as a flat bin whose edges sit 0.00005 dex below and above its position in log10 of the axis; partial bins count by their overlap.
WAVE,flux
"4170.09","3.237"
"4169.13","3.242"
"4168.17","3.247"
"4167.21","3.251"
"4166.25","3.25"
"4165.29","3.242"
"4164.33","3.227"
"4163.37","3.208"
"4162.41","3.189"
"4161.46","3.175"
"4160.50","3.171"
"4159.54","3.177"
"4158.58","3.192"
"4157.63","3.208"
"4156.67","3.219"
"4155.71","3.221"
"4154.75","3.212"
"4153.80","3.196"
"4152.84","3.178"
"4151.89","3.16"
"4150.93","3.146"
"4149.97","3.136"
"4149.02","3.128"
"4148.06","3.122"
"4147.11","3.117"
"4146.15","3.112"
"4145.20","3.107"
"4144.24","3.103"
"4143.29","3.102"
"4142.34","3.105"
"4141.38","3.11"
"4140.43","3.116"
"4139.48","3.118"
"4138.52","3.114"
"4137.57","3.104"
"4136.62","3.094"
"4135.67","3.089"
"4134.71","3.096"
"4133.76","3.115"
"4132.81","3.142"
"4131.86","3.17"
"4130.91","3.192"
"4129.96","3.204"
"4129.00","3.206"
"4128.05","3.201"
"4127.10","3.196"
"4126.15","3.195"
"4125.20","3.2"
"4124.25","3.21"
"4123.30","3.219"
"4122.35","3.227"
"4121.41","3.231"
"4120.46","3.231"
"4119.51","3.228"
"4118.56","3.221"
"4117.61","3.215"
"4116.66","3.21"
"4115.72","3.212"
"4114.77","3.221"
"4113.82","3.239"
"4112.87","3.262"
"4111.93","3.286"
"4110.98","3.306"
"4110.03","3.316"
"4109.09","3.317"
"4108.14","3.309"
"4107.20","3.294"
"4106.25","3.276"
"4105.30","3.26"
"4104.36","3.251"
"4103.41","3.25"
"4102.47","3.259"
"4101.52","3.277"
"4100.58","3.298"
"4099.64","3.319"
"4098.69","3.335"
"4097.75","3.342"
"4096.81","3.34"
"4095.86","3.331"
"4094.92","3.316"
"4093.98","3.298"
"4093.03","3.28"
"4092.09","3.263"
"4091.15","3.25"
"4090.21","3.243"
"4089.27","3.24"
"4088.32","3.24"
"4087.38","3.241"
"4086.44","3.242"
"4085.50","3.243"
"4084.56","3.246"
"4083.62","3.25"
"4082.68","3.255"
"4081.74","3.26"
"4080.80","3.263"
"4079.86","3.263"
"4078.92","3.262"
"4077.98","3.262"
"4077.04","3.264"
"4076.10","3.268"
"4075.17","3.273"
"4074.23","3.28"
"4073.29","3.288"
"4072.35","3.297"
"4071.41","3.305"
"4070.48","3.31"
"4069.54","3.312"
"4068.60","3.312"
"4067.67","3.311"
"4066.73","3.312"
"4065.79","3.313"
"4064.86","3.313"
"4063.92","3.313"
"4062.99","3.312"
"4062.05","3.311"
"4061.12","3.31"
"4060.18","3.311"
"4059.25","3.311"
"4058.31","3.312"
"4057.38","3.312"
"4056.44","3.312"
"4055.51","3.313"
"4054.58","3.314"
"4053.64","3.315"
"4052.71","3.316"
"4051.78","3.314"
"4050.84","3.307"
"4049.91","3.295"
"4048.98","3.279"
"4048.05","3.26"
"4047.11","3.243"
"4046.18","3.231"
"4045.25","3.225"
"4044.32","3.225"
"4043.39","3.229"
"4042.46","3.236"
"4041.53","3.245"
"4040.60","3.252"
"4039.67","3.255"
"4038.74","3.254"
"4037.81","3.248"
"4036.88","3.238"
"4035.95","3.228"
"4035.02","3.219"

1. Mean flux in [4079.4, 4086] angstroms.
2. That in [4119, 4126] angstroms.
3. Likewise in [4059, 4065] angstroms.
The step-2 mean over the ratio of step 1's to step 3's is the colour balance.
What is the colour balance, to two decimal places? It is 3.28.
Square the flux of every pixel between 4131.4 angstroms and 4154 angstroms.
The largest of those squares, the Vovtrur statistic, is 10.2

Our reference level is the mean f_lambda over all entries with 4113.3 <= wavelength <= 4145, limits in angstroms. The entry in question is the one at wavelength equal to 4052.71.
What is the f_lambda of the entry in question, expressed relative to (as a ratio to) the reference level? 1.05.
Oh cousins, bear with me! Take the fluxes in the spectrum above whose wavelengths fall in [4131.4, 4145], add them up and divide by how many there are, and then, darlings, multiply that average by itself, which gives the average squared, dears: 9.7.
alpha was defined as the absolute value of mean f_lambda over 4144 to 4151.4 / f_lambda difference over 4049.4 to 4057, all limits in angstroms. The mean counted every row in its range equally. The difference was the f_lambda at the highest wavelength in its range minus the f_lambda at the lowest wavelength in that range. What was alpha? 184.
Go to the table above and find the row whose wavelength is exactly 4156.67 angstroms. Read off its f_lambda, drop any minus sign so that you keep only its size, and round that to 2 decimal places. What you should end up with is 3.22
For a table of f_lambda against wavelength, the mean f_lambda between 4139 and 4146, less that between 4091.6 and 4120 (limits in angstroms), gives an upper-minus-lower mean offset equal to -0.17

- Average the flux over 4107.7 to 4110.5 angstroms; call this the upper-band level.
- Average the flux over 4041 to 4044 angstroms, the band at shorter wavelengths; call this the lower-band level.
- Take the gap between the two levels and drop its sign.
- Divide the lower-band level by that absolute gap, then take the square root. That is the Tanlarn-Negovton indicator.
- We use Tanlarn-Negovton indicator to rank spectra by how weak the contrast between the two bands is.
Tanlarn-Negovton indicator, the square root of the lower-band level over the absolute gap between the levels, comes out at 6.5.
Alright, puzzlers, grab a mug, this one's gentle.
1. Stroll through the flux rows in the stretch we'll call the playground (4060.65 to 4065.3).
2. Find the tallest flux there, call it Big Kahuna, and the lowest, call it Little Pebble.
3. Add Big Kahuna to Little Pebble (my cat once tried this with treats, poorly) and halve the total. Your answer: 3.31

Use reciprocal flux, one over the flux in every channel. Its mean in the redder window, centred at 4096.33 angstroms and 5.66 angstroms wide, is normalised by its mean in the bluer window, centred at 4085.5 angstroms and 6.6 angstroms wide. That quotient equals 0.98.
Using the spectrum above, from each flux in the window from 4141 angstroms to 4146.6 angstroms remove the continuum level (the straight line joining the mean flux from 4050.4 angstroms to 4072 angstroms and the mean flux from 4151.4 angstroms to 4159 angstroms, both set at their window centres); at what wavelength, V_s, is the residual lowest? 4143.29 angstroms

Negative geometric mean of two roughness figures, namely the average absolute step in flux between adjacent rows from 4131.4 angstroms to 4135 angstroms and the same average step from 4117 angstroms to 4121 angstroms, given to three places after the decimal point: -0.011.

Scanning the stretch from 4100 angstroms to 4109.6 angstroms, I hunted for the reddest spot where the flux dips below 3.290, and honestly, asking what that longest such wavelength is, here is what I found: 4106.25 angstroms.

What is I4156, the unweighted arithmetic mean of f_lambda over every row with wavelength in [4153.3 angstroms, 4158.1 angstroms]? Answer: 3.21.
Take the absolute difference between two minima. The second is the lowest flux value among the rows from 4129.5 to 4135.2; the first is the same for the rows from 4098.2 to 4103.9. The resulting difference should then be 0.15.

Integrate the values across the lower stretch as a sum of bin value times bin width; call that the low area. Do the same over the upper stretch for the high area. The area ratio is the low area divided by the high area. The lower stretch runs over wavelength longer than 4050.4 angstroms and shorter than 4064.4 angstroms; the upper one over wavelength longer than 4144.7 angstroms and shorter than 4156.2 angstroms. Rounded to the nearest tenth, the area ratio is 1.3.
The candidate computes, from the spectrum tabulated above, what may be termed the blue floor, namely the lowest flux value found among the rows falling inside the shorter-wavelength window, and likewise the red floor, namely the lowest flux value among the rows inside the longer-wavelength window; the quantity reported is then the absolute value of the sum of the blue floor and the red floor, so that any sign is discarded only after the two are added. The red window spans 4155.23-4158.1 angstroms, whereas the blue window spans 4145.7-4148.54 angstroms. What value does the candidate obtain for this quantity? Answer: 6.32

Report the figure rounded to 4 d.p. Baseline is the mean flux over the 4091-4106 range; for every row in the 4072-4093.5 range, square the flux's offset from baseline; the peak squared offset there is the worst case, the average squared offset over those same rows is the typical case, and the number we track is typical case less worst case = -0.0014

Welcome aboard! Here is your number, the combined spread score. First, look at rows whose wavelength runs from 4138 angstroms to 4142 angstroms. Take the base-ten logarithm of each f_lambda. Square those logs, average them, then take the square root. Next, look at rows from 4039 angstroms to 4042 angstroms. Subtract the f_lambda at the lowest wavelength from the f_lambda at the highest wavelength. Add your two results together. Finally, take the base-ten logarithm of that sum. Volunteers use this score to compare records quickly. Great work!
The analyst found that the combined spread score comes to -0.316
